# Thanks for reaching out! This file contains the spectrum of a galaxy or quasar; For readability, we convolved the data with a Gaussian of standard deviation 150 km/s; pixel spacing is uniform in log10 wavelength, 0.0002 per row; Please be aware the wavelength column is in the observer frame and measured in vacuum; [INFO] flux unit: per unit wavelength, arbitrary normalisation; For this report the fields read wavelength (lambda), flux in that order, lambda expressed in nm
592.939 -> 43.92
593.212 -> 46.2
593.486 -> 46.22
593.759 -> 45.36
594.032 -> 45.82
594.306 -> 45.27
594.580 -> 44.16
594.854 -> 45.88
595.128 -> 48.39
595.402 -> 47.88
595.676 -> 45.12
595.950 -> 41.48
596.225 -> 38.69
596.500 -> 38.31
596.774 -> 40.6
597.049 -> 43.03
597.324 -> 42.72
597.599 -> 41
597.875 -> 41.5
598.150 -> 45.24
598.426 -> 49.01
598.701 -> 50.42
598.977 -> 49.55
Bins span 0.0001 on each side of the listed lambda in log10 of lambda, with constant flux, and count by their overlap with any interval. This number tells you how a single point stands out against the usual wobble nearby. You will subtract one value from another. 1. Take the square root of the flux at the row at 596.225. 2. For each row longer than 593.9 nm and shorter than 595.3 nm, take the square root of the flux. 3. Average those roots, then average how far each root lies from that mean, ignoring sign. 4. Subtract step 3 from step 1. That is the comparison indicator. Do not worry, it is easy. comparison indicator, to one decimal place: 6.1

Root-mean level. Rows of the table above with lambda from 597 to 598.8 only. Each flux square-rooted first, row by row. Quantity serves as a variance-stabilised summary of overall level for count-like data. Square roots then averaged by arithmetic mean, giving 6.68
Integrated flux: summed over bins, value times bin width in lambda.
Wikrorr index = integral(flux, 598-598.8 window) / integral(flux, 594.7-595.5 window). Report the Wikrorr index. 1.02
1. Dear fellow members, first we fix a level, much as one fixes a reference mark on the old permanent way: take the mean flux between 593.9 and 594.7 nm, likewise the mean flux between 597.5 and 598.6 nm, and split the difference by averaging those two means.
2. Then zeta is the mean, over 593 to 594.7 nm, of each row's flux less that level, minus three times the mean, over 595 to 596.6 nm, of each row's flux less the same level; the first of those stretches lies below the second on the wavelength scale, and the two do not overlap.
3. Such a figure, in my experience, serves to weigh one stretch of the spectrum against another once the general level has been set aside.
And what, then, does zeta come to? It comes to 4.8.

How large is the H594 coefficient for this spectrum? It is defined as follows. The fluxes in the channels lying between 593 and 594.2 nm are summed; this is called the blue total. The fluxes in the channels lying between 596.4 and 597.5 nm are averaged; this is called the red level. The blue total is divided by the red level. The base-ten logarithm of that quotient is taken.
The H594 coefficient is 0.65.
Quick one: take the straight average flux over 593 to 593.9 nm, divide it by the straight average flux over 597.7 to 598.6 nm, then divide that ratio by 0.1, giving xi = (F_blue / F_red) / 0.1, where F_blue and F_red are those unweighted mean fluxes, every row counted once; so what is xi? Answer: 10.1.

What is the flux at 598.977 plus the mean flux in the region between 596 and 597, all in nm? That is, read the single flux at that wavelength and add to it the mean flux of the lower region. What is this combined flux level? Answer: 89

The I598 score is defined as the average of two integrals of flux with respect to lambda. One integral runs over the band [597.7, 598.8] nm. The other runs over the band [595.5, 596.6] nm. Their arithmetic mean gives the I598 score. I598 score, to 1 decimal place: 48.1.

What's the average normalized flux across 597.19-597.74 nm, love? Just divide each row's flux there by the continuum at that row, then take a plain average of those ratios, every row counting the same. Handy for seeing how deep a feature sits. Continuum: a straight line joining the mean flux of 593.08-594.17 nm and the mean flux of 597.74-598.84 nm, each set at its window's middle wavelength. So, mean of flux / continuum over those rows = 0.90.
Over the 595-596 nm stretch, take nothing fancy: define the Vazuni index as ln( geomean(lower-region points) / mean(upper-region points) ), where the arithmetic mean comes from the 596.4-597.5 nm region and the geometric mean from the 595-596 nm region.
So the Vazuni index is 0.10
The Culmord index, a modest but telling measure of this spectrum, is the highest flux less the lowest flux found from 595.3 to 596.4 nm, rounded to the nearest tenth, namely 9.2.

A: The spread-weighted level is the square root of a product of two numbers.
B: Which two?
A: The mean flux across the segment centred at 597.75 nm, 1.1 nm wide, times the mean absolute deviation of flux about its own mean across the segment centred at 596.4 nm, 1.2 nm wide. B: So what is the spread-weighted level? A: 7.4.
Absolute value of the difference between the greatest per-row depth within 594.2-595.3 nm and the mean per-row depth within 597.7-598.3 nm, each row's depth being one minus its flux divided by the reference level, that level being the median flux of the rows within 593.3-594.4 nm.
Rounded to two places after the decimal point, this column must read 0.02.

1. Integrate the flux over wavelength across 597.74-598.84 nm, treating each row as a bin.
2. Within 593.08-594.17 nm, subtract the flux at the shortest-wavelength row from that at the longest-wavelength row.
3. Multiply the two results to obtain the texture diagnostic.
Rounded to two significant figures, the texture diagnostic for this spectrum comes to -19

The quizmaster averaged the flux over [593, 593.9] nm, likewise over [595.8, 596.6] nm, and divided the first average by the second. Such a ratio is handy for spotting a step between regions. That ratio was 1.16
